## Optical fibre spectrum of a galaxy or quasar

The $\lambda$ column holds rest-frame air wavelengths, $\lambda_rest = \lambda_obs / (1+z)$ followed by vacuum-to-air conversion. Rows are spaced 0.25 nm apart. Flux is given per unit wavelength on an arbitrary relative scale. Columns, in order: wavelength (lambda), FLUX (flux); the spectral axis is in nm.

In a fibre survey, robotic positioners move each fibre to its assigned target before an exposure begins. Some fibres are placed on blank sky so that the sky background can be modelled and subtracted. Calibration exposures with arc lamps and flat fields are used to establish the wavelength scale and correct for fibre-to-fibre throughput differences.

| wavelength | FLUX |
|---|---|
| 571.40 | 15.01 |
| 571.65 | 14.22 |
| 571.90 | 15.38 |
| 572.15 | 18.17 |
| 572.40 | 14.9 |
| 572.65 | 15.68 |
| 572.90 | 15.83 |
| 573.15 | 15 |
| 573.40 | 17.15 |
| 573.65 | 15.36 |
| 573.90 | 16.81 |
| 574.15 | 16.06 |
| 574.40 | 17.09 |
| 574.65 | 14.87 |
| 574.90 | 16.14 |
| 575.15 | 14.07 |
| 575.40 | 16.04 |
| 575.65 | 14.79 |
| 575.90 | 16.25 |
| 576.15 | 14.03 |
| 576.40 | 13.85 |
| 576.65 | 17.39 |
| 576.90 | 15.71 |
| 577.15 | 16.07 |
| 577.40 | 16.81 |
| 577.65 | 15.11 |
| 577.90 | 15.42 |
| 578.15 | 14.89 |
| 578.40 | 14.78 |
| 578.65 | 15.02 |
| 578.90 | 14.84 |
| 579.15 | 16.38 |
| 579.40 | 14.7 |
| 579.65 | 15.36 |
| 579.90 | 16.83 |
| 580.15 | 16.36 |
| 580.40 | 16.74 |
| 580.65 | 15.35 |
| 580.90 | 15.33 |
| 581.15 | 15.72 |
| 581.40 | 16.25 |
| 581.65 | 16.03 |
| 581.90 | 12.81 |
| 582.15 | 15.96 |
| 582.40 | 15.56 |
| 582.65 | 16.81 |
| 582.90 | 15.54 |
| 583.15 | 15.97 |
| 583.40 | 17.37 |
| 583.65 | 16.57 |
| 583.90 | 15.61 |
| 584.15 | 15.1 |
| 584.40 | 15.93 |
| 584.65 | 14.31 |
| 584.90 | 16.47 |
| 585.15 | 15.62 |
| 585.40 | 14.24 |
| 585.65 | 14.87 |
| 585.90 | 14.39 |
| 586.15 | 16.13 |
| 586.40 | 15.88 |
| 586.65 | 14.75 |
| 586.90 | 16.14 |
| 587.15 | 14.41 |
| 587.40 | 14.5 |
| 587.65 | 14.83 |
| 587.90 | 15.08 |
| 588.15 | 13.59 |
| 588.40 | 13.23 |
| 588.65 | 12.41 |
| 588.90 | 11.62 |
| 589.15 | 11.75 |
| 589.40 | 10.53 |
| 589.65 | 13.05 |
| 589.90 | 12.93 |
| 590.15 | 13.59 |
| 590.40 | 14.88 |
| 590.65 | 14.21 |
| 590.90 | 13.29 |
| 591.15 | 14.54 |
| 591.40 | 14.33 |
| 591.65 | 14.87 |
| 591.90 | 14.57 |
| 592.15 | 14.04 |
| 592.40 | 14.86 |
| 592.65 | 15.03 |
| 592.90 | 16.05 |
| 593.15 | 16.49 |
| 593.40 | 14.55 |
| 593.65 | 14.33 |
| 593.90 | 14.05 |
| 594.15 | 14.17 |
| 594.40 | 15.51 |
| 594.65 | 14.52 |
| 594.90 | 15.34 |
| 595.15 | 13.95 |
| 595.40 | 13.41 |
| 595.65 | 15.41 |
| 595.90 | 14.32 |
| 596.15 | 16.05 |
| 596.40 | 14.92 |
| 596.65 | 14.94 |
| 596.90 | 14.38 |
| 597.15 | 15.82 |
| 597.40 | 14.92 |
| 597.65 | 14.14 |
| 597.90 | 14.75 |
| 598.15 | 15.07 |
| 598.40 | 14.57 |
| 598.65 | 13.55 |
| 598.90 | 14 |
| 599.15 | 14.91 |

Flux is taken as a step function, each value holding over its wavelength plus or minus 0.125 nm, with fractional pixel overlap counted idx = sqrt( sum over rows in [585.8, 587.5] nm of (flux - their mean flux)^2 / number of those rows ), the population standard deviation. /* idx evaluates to 0.77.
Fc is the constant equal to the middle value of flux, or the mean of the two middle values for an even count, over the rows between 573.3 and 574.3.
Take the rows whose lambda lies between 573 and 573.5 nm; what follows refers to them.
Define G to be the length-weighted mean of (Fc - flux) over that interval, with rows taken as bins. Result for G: 0.43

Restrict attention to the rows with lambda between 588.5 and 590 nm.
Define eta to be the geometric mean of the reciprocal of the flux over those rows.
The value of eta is 0.083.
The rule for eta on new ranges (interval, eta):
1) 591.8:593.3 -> 0.066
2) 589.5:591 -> 0.073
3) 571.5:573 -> 0.064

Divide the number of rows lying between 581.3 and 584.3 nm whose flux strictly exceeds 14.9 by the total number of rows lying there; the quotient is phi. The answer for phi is 0.9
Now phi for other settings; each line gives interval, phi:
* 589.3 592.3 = 0.0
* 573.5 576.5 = 0.6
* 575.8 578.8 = 0.7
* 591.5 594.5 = 0.3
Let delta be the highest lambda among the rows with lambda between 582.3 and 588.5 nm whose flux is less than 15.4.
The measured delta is 588.40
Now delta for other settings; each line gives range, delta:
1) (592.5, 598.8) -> 598.65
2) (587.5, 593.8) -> 593.65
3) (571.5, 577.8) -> 577.65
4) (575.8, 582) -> 581.90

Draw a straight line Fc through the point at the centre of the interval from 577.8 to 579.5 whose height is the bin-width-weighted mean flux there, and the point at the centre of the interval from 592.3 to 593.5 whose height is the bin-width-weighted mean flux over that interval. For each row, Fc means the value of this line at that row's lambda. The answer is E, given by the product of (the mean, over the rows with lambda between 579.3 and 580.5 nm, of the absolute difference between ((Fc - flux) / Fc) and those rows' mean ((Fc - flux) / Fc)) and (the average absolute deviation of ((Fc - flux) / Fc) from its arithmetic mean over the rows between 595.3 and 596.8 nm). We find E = 0.0021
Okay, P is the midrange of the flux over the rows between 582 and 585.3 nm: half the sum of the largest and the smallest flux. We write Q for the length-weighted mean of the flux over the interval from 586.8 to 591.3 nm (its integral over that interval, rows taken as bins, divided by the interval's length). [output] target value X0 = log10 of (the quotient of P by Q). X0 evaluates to 0.07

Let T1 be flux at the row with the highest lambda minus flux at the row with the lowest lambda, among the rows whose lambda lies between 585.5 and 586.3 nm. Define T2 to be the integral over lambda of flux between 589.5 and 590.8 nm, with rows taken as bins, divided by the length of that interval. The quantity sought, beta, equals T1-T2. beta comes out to -12.4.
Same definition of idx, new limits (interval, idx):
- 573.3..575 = 0.81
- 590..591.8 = 0.56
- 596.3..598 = 0.49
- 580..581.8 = 0.49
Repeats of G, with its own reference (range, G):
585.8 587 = 0.97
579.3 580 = 0.81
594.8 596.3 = 1.70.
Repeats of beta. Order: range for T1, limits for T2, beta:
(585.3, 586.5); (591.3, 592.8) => -13.0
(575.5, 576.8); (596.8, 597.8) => -12.2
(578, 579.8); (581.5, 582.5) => -14.6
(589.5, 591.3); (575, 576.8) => -13.7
